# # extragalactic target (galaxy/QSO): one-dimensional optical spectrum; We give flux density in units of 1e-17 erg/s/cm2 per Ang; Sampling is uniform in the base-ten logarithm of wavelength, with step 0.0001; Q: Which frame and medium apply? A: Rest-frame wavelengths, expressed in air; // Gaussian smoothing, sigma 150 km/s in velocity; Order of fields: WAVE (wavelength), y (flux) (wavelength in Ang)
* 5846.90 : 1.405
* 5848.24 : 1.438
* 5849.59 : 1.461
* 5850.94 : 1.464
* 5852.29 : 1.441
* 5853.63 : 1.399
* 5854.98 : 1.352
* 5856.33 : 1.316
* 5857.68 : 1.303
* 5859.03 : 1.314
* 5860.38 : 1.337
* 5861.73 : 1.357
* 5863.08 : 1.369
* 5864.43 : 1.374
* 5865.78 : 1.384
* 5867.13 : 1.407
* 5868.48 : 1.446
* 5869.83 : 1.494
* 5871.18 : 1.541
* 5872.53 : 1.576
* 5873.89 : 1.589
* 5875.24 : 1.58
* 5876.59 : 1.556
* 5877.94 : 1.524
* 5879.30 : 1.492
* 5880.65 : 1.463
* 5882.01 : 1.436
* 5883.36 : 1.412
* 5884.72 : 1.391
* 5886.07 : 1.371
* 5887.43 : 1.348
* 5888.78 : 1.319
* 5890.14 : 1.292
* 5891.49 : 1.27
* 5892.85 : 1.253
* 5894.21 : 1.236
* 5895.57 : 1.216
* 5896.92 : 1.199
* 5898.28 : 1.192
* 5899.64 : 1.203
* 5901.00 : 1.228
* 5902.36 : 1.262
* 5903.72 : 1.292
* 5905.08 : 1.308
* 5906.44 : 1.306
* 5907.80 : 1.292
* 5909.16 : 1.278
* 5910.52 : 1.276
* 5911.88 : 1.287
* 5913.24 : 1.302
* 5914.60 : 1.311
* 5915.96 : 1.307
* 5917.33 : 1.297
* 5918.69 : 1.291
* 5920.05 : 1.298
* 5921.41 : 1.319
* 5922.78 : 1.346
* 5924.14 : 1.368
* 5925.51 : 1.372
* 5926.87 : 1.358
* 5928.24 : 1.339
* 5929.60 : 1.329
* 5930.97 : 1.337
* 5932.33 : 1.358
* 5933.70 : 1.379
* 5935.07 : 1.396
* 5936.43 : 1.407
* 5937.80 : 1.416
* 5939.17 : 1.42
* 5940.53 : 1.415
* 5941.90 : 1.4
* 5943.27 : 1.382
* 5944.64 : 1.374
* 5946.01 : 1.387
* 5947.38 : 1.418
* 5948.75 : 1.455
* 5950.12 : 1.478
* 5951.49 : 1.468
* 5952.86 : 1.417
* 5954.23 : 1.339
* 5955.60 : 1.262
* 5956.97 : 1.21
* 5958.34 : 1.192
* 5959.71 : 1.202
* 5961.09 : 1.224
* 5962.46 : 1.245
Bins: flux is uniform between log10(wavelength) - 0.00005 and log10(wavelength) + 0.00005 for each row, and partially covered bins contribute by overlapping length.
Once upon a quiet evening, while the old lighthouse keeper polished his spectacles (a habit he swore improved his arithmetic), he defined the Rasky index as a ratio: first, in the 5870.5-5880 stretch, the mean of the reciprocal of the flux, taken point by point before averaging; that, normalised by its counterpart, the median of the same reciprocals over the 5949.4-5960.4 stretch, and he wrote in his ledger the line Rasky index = 0.84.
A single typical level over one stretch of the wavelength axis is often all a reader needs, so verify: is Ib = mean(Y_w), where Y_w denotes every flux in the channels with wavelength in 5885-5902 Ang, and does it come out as 1.26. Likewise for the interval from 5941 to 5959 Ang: 1.37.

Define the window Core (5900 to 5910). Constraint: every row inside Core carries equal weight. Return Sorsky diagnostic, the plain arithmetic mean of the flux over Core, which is 1.28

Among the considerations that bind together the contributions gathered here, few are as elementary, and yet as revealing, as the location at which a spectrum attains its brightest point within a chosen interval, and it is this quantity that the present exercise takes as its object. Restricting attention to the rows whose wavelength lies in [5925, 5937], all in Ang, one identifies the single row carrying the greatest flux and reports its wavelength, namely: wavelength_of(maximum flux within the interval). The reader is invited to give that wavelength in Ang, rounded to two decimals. 5936.43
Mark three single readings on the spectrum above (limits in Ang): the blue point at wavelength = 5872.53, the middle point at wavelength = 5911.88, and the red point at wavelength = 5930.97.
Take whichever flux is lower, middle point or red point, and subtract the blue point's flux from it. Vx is -0.29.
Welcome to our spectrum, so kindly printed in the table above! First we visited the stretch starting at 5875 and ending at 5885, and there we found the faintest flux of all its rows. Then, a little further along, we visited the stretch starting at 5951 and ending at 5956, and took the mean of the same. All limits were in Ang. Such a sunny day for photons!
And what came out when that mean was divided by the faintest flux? 0.99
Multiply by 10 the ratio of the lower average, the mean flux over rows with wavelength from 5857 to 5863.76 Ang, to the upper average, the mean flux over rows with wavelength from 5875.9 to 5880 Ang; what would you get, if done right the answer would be 8.8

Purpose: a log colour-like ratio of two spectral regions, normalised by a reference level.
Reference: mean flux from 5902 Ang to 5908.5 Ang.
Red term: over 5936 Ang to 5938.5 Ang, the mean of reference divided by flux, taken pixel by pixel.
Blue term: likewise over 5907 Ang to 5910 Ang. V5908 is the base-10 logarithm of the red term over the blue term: -0.04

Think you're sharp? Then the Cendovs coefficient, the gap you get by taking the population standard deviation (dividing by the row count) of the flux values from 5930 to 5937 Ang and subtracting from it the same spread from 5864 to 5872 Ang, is -0.035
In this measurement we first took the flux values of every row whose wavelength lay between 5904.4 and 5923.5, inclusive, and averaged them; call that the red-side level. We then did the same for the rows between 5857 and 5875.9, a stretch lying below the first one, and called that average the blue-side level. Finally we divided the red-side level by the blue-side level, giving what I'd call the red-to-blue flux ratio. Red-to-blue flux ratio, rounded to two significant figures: 0.91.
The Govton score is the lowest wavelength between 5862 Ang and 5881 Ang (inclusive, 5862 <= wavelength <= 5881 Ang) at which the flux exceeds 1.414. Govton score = 5868.48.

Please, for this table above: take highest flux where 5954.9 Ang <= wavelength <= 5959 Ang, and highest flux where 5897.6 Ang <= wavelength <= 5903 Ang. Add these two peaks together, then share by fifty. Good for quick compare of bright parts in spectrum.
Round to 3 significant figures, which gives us 0.0505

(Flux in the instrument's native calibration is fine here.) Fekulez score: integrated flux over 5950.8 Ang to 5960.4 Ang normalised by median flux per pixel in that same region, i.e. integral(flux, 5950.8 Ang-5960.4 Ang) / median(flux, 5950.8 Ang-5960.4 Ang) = 9.9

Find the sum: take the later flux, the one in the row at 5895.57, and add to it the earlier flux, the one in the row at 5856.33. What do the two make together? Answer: 2.53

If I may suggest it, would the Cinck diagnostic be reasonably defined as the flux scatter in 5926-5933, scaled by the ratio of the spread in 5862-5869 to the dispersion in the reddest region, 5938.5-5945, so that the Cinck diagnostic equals 0.02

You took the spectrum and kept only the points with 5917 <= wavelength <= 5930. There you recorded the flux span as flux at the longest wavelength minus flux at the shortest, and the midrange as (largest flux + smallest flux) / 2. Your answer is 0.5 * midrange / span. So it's 21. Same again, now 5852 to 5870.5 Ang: 13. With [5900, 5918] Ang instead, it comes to 9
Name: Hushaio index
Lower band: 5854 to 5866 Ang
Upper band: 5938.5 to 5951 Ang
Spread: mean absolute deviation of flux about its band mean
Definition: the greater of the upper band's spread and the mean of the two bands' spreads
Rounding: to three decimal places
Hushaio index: 0.025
